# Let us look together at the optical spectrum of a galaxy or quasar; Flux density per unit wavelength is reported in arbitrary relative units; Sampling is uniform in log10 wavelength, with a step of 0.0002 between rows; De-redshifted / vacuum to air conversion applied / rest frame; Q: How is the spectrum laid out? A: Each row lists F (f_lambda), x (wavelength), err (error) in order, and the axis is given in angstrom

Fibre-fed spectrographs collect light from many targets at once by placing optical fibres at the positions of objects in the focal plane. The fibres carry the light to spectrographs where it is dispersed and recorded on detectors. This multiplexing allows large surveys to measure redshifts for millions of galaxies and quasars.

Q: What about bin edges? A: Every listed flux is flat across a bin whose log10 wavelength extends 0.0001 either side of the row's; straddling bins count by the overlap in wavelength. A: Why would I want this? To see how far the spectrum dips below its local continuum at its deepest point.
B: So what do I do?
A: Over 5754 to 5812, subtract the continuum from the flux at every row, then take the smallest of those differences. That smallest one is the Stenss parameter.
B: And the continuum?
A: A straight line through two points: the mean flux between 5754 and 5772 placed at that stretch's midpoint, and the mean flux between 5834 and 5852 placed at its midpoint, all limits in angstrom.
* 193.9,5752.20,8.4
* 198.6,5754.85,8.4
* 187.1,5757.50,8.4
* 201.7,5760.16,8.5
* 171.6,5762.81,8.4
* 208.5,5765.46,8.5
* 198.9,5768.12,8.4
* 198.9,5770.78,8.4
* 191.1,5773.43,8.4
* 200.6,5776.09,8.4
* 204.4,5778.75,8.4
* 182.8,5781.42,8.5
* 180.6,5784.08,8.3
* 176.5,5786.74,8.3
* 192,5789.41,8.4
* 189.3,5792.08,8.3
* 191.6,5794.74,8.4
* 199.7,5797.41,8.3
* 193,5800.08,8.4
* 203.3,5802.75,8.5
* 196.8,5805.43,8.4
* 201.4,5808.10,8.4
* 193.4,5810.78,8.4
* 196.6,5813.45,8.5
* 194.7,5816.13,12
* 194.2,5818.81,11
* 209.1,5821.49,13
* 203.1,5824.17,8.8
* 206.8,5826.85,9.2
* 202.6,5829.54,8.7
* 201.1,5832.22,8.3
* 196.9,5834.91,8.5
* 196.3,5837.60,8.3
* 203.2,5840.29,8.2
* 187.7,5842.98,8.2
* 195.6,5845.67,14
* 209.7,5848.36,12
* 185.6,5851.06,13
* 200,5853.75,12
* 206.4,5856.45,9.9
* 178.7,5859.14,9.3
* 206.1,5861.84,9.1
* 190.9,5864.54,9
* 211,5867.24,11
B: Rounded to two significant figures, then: -23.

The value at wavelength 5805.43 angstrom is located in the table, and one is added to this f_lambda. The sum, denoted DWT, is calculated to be 198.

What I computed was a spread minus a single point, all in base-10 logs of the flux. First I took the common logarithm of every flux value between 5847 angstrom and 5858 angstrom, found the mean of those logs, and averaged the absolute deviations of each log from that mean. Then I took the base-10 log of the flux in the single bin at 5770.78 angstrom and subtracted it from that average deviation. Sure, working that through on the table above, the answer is -2.28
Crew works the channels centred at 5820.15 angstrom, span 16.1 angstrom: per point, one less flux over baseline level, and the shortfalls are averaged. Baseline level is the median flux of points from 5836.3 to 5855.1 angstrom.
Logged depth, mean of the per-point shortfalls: -0.02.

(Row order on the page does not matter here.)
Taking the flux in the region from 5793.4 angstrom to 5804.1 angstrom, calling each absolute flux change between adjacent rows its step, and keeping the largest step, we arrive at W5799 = 10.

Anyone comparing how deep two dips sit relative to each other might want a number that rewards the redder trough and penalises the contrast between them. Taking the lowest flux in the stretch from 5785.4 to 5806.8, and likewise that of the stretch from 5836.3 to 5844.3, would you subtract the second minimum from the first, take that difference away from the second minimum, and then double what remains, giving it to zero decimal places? 398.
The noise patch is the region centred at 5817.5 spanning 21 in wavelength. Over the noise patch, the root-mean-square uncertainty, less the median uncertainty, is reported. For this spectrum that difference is 1.1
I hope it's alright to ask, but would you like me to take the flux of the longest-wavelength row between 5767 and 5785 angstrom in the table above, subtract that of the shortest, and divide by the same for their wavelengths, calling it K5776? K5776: -1.1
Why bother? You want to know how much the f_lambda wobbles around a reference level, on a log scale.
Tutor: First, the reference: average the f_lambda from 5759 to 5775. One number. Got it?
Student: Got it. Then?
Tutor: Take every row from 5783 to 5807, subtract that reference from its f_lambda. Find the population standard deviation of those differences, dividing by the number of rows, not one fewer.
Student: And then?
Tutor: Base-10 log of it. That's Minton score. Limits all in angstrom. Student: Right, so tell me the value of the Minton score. 0.91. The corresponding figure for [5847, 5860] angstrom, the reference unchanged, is 1.08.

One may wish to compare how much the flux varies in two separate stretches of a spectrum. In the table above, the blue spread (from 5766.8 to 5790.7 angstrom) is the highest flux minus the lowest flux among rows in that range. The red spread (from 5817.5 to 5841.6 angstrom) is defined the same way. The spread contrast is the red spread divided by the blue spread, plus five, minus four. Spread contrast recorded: 1.5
